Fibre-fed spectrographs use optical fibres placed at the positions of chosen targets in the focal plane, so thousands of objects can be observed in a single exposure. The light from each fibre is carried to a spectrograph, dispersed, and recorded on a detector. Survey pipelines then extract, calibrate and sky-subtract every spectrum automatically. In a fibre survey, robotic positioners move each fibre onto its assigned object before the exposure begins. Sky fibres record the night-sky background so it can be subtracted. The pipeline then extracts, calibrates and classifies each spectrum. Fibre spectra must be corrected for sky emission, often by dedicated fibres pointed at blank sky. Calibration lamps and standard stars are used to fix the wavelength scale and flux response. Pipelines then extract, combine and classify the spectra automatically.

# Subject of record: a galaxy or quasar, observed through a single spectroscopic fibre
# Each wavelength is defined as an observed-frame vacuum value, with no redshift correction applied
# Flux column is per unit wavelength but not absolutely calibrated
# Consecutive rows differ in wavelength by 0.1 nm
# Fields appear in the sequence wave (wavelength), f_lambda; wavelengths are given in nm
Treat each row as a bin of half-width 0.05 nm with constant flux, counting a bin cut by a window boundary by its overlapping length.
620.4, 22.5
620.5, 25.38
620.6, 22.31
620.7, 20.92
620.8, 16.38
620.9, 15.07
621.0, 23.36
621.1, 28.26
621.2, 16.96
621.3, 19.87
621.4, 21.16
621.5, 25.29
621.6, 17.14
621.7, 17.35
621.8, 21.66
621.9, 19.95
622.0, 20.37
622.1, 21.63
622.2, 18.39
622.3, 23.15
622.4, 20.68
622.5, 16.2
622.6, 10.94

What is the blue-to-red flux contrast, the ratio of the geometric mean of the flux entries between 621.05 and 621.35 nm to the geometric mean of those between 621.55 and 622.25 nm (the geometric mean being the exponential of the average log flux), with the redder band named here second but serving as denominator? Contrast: 1.09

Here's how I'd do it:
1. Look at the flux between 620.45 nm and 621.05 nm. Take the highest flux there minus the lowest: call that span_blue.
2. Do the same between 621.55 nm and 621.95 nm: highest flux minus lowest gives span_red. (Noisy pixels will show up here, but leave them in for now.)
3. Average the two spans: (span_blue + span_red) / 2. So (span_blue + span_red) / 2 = 7.4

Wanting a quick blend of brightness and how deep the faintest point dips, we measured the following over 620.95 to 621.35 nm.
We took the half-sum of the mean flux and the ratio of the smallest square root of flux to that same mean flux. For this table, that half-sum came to 11.1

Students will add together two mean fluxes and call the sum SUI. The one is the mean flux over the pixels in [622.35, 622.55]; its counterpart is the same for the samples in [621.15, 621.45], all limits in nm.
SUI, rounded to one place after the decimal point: 37.8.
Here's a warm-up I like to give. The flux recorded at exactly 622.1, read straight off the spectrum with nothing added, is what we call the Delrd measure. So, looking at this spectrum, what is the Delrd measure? 21.63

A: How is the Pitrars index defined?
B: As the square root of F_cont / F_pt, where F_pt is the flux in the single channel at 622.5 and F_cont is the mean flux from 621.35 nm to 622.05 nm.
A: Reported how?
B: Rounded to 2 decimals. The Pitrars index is 1.12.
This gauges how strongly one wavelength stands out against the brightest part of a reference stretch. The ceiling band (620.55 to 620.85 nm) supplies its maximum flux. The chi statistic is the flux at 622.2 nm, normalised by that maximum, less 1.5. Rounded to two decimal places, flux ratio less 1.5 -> -0.68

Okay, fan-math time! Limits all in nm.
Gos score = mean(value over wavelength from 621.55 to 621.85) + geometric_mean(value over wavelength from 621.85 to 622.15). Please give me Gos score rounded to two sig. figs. 39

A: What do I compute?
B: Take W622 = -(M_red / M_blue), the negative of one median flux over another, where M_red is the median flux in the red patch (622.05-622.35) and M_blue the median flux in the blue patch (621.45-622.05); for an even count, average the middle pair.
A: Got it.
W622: -1.07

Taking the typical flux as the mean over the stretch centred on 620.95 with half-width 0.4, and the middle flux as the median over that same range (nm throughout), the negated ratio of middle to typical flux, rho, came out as -1.00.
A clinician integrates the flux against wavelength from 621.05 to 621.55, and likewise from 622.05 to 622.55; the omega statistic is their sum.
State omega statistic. 21.2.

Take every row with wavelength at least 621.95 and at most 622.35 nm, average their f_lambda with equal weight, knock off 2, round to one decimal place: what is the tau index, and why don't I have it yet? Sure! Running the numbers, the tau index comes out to 18.9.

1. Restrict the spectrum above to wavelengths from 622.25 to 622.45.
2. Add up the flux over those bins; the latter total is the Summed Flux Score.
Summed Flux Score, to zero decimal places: 44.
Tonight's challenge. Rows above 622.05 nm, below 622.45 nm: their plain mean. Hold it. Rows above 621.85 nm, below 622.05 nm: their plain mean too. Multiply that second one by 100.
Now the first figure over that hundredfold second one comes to 0.0104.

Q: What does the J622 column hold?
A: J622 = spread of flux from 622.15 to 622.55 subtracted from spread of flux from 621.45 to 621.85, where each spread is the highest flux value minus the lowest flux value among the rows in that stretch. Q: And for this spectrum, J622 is 1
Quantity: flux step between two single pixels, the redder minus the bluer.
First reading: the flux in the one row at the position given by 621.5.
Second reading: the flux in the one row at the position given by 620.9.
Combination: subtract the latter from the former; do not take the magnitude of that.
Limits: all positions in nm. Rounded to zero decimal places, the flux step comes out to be 10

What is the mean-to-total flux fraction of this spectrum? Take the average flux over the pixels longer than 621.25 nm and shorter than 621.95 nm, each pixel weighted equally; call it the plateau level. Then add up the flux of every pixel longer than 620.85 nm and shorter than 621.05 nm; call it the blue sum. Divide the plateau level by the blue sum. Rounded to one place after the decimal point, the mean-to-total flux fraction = 0.5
